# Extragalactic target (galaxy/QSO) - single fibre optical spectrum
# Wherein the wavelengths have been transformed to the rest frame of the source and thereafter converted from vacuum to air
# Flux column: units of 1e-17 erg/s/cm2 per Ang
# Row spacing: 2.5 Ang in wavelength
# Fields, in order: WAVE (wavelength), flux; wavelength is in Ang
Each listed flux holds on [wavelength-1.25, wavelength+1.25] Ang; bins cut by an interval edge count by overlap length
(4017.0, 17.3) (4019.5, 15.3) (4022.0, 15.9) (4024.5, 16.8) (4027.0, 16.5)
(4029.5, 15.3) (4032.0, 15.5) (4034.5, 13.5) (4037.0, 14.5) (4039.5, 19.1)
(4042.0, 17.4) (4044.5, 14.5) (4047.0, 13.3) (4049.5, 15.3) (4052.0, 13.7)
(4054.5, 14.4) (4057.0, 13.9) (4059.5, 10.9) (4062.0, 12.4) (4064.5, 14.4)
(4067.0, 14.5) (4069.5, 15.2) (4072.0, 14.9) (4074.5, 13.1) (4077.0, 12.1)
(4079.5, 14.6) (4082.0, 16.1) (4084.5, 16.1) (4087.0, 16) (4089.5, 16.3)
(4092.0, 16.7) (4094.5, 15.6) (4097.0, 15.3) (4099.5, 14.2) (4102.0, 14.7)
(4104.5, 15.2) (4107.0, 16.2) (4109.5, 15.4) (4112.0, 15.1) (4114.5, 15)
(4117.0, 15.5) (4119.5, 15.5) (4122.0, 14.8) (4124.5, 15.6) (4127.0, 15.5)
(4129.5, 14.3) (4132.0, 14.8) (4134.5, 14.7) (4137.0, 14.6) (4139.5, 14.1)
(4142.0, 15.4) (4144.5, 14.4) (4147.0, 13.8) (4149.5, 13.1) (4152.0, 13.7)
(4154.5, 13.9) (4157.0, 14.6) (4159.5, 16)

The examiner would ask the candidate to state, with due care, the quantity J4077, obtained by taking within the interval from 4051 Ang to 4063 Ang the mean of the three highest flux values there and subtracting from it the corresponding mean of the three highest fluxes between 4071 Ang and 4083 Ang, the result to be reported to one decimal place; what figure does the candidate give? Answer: -1.2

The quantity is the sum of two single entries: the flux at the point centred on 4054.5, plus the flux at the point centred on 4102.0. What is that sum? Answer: 29.1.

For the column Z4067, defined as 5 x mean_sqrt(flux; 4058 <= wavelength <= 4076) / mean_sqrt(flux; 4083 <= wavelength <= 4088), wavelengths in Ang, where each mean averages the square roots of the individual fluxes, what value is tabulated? 4.60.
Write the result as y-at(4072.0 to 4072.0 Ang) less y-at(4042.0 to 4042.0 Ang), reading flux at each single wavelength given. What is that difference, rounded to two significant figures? -2.5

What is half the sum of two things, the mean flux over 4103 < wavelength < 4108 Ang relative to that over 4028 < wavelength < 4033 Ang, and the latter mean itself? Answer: 8.2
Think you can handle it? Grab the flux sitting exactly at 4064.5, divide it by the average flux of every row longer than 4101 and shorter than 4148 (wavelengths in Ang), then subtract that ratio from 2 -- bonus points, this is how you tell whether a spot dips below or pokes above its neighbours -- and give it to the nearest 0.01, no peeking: 1.04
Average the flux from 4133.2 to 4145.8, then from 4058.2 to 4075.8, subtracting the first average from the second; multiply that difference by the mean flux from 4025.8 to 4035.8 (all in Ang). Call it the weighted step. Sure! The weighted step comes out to -15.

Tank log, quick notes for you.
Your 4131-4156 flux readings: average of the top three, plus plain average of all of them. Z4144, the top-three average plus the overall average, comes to 29.2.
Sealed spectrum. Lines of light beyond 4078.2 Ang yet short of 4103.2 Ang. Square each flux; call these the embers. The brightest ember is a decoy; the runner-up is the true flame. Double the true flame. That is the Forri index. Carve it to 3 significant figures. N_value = 531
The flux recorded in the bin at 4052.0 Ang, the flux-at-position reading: 13.7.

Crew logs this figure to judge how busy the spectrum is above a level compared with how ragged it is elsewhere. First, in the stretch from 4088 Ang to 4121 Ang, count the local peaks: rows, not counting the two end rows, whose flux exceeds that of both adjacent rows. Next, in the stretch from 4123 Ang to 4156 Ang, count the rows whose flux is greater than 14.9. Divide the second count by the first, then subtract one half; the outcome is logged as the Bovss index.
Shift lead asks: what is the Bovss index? 1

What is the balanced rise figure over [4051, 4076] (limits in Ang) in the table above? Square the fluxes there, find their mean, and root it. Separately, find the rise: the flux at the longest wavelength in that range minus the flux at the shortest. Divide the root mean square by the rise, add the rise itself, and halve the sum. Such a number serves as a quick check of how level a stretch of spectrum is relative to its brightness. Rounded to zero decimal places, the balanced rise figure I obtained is -12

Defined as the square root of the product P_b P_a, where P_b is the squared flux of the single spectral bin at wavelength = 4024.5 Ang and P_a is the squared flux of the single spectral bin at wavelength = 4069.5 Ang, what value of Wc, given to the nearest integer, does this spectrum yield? 255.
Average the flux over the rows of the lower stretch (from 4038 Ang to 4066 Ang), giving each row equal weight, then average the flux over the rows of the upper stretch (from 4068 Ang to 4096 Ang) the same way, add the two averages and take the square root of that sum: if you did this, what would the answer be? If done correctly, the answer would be 5.44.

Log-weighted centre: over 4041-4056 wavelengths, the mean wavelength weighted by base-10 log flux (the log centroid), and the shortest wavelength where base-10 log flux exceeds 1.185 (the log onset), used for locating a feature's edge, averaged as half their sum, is 4045.1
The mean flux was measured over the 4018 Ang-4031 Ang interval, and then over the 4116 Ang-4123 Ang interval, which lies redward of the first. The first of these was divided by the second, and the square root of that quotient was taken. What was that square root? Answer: 1.02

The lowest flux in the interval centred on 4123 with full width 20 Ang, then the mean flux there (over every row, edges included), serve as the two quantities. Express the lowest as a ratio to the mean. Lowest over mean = 0.95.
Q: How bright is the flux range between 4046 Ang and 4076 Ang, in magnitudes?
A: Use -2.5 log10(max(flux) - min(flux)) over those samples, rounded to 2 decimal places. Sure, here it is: -1.61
